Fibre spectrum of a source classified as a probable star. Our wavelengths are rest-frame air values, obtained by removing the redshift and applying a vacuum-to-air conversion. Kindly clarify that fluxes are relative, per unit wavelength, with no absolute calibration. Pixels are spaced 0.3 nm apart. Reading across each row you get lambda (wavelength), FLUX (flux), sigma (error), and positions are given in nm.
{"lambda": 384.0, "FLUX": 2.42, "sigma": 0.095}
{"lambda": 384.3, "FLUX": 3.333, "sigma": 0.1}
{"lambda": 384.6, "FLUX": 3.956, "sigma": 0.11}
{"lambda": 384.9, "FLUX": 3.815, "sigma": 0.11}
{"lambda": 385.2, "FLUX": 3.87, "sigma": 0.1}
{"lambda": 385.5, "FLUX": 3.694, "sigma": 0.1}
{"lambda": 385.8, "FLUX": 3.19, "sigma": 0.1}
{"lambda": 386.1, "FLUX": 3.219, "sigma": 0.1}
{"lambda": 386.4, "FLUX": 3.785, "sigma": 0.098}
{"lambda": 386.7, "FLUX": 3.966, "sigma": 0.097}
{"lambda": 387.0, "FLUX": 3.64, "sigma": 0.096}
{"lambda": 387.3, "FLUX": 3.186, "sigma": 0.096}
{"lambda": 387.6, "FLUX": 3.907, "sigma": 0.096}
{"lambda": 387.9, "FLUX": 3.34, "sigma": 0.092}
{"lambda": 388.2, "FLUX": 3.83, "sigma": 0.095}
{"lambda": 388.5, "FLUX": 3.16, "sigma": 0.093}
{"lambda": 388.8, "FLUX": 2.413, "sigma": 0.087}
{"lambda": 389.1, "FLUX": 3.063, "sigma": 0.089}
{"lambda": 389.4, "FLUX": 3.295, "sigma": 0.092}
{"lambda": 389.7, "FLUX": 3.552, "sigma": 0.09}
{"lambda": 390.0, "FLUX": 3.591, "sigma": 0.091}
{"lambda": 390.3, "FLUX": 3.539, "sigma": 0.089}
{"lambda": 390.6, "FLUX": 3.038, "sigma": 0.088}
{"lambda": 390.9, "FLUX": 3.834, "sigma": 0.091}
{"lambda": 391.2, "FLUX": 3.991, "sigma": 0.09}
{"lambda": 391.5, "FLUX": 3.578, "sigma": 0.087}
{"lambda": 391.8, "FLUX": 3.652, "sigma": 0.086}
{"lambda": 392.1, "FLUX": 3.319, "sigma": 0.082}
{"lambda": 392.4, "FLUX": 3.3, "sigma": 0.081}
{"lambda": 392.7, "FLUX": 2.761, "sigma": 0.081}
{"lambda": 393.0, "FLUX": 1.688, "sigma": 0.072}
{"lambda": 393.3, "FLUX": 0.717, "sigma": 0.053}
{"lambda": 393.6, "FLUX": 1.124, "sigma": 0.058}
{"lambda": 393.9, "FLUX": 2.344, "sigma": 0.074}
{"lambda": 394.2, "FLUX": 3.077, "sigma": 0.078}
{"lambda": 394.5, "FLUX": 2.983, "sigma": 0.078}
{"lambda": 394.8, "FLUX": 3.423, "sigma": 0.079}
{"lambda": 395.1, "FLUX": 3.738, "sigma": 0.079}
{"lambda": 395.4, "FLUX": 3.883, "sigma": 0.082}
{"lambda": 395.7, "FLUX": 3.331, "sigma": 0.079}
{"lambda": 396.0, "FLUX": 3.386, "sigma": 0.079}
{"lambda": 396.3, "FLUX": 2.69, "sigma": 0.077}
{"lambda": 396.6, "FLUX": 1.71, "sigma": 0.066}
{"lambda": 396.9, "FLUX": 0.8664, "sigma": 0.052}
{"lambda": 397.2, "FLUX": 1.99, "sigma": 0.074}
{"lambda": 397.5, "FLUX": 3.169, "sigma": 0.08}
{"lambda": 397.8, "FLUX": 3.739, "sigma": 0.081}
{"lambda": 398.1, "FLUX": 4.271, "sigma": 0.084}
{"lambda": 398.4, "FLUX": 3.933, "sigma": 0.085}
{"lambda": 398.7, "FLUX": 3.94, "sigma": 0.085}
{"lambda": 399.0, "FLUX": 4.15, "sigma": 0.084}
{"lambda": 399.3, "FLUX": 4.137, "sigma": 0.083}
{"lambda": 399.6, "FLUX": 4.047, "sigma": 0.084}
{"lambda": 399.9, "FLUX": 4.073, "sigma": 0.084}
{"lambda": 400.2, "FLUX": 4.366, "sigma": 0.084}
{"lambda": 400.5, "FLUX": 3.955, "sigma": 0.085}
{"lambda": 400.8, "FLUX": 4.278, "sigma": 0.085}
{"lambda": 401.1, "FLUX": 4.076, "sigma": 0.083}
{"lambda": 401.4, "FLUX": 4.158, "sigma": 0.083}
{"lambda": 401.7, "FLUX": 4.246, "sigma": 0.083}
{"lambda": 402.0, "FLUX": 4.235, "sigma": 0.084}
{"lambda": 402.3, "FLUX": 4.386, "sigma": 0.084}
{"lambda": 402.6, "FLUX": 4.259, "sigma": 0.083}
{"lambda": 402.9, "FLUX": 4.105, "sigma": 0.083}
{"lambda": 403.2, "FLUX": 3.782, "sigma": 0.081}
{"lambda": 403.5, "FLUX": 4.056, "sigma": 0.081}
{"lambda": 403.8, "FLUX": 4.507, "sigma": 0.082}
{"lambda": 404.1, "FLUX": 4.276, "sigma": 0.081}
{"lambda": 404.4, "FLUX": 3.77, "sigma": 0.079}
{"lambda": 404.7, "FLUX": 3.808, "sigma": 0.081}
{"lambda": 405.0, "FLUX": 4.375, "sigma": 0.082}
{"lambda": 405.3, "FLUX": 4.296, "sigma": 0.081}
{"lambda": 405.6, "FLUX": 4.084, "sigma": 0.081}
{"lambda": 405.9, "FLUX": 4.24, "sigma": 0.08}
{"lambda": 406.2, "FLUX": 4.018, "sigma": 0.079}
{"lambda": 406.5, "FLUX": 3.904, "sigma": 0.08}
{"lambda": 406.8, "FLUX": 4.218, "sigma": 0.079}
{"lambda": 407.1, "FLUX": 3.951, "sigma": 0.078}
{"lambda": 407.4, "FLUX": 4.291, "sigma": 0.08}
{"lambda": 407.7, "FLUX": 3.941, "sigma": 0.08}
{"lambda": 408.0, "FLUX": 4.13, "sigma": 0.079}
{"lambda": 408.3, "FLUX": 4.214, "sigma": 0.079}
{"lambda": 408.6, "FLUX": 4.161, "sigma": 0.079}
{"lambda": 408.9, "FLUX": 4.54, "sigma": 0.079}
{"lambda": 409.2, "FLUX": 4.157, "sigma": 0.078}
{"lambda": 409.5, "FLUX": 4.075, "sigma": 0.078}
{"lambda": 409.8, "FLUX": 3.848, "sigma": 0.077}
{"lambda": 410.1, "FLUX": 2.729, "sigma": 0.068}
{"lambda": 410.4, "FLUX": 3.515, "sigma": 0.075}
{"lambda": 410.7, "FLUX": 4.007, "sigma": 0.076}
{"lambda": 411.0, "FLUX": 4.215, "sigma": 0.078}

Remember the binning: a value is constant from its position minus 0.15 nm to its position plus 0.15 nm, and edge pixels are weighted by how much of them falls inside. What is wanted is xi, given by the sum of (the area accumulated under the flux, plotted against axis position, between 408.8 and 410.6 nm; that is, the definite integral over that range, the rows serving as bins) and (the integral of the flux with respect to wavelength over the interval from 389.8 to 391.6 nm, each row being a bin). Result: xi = 13.3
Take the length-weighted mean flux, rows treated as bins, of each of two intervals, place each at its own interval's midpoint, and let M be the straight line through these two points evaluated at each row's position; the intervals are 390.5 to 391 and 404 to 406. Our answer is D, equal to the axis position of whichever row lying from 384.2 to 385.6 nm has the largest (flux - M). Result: 384.6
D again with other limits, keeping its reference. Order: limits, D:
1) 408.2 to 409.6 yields 408.9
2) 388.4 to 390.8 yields 390.0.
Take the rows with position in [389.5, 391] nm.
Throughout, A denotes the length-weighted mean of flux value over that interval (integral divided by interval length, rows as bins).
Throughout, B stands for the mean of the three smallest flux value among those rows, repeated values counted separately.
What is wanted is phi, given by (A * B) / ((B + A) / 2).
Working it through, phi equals 3.4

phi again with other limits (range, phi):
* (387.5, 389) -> 3.1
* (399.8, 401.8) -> 4.1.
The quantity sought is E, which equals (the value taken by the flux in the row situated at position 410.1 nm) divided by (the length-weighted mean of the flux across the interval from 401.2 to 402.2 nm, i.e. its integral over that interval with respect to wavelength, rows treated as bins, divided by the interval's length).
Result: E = 0.65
